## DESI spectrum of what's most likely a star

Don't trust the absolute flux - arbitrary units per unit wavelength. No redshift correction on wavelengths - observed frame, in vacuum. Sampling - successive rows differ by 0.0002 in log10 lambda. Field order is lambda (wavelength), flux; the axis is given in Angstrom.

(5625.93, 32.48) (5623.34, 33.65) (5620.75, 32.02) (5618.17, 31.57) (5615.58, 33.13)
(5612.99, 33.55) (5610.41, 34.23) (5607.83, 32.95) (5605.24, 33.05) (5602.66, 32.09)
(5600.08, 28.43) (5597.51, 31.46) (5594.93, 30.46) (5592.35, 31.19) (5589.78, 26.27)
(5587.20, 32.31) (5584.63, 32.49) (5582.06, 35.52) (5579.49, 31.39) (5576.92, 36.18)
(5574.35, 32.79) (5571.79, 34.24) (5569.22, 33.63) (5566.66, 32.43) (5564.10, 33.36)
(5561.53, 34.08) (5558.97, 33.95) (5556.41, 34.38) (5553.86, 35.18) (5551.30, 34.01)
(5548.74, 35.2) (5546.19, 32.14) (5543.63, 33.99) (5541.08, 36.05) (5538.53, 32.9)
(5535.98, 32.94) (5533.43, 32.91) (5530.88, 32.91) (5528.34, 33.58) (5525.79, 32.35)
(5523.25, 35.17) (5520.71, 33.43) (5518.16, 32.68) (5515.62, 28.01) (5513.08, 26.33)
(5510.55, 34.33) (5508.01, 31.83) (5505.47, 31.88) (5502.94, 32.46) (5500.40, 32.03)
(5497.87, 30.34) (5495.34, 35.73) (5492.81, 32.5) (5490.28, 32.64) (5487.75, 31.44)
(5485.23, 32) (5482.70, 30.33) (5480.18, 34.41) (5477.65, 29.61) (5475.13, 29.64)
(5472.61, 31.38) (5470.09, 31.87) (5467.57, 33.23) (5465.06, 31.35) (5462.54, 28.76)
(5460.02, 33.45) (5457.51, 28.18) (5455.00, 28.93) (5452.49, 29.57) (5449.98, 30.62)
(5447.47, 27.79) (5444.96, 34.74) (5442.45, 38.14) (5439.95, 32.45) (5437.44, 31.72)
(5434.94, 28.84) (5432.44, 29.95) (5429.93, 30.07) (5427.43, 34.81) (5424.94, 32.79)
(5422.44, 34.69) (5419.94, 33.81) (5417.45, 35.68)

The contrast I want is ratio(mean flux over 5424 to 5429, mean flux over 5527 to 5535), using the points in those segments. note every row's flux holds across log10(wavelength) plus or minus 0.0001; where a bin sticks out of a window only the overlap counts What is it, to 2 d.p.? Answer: 1.02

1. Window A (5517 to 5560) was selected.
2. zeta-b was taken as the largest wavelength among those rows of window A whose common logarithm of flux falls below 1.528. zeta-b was 5546.19 Angstrom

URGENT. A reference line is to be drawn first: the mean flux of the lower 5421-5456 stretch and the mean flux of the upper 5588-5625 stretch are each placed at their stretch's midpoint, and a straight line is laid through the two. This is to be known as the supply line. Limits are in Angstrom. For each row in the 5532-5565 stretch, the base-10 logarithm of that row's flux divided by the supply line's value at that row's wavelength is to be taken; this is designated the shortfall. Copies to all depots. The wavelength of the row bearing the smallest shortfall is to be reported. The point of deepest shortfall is 5546.19 Angstrom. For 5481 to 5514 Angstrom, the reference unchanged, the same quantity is 5513.08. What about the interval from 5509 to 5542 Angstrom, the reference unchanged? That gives 5513.08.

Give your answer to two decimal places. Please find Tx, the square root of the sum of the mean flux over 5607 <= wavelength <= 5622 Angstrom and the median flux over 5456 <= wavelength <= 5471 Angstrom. 8.03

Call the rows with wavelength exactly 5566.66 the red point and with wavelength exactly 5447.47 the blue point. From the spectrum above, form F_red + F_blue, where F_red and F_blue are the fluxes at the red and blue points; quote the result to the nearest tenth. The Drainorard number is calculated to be 60.2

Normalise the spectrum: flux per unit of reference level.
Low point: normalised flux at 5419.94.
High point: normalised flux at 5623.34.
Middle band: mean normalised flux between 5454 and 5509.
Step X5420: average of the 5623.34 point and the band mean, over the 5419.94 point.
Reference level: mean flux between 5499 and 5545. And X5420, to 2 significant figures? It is 0.96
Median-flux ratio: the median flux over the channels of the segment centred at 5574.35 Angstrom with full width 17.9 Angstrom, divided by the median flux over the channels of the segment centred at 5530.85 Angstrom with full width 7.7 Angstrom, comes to 1.02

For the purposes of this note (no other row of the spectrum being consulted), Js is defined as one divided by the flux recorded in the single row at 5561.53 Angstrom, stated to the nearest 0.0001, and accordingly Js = 0.0293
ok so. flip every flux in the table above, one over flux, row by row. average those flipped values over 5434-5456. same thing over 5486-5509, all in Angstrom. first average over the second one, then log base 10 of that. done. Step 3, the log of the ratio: 0.015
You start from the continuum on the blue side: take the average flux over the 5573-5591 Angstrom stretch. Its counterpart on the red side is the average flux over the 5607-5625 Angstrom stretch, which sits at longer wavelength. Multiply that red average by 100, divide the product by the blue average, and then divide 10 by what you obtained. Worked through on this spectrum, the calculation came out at 0.098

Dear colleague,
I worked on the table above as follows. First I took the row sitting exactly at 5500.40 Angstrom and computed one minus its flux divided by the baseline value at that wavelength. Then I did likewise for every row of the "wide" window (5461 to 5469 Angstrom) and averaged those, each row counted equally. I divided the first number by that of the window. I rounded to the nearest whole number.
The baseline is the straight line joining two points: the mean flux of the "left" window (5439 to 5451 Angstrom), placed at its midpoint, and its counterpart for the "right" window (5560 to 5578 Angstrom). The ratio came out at 1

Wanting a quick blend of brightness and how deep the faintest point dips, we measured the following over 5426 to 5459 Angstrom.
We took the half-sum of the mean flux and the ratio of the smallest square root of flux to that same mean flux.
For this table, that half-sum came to 15.7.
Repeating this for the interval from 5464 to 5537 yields 16.1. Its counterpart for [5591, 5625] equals 16.2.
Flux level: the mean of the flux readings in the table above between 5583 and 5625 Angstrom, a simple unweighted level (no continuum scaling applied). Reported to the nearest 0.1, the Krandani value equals 31.8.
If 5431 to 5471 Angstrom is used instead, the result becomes 31.2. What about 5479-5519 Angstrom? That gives 31.8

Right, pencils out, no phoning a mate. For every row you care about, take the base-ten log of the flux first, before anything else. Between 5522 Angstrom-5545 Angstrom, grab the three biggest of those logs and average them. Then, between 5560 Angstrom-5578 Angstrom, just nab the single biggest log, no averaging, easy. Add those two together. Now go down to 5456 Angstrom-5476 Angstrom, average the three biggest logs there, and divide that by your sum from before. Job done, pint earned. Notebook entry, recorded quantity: 0.489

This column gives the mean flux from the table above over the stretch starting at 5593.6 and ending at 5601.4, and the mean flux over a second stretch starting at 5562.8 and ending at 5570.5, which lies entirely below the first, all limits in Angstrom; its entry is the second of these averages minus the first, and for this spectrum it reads 3.0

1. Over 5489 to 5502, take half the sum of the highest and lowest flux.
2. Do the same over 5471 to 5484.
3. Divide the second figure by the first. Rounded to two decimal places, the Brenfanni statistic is 0.97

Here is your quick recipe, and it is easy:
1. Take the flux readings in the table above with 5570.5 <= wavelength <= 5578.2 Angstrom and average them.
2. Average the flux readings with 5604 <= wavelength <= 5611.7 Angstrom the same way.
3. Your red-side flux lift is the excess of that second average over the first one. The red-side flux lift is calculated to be -1.0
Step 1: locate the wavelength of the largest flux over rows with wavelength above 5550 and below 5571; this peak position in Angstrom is 5553.86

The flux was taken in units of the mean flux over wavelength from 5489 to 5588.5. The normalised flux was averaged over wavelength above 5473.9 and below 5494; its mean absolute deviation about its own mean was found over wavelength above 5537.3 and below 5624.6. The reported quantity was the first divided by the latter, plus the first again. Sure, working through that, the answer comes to 23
